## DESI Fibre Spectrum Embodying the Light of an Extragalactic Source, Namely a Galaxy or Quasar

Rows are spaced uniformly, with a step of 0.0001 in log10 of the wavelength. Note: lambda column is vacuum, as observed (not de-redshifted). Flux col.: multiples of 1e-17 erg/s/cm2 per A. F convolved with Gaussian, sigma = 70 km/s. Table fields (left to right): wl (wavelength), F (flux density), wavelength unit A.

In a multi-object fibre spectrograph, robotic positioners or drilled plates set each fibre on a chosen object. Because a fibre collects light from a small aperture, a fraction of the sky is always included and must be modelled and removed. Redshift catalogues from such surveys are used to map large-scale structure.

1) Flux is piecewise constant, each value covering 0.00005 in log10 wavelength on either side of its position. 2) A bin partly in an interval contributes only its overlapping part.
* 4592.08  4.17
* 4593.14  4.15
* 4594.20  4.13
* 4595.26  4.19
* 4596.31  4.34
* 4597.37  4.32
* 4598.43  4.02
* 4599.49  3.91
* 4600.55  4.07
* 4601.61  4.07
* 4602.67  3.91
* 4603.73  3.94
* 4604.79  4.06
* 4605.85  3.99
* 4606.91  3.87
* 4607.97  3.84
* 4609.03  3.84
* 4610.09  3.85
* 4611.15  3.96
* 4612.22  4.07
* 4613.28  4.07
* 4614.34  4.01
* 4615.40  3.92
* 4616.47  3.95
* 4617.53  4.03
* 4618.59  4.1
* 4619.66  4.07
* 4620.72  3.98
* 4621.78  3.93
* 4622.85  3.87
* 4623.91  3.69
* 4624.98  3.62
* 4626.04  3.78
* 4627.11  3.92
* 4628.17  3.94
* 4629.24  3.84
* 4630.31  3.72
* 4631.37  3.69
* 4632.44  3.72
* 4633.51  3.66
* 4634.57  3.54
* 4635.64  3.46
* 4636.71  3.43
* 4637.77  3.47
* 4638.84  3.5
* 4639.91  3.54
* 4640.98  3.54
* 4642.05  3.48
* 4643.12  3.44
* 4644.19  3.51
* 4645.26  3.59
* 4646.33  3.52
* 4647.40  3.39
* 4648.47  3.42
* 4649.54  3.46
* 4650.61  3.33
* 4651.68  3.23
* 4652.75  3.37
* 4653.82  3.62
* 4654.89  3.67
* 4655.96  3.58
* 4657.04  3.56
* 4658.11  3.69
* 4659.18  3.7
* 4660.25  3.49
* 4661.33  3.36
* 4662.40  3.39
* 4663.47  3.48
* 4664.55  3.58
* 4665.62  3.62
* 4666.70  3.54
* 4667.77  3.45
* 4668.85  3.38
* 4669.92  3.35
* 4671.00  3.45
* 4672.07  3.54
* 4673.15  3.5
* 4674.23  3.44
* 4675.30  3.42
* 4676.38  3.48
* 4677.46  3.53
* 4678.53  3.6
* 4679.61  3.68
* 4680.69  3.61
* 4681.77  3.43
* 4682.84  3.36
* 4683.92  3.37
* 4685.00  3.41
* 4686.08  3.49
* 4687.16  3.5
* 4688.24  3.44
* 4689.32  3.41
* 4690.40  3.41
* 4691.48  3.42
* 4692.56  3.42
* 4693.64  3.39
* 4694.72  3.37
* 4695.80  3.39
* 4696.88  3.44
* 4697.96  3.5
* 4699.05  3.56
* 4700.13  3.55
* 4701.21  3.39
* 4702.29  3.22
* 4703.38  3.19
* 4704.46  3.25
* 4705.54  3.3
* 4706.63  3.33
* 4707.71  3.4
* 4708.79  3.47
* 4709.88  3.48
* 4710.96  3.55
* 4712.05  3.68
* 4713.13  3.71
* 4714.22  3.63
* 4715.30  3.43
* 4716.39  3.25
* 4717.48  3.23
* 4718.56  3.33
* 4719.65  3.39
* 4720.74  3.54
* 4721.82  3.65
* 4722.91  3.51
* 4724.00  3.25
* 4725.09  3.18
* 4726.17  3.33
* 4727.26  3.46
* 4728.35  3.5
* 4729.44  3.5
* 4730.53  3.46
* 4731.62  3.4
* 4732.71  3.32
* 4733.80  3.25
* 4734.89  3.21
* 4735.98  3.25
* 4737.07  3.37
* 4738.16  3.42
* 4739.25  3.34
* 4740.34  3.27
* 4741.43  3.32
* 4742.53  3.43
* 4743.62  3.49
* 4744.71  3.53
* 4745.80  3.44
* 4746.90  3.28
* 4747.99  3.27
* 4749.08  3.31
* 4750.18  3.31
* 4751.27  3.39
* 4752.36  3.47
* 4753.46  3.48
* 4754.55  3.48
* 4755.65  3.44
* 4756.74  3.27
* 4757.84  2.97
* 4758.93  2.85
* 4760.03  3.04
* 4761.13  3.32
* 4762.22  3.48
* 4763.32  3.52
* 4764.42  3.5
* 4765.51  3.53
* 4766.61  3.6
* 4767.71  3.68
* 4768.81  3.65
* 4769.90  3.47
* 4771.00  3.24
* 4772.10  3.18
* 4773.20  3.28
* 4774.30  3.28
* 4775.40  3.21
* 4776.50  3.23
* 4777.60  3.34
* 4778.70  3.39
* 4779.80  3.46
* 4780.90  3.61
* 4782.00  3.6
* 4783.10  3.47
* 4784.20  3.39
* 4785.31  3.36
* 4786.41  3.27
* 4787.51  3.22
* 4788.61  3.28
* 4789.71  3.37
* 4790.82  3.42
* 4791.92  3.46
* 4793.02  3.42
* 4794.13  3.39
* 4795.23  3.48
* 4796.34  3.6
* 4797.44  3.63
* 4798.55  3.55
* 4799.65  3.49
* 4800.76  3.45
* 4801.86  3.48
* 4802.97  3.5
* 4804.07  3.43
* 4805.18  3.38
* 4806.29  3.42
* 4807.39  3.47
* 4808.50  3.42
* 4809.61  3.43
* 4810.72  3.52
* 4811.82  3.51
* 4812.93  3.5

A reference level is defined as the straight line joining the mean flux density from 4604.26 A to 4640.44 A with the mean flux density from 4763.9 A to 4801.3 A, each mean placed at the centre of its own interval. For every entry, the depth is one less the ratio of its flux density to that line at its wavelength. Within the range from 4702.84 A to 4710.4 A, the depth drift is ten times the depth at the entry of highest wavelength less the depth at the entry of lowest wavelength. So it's -0.8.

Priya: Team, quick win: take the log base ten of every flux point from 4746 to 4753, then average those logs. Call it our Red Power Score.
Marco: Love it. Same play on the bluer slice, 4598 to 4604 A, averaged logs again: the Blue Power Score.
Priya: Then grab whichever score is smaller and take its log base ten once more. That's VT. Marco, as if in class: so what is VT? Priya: -0.281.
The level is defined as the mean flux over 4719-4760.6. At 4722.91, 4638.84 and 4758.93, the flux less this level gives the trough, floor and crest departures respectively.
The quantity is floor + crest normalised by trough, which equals -2.2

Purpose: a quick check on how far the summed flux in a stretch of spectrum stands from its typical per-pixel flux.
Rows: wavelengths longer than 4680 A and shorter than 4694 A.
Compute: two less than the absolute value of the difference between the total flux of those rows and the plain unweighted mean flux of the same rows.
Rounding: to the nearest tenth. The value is 39.2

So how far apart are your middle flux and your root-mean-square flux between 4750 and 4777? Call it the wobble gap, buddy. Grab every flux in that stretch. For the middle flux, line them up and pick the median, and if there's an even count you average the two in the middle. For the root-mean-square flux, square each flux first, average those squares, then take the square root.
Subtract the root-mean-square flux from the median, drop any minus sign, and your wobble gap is 0.029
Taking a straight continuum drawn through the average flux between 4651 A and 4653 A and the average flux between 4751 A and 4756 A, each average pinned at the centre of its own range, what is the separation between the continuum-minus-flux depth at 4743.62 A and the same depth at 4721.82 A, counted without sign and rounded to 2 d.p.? 0.19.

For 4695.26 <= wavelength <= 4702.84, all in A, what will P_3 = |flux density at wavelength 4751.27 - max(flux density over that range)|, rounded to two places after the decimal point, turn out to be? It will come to 0.17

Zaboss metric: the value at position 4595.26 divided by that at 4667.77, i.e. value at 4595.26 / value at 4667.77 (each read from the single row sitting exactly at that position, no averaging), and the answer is 1.21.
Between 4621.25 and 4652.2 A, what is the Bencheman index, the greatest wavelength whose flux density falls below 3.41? 4651.68 A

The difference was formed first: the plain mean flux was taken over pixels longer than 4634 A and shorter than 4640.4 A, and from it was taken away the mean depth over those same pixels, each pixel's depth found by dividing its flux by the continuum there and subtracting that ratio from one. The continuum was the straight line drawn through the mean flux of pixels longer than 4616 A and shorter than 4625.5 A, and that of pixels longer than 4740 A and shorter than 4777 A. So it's 3.40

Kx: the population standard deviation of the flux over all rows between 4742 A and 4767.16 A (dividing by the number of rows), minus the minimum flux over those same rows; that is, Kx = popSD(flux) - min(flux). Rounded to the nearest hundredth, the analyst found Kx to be -2.66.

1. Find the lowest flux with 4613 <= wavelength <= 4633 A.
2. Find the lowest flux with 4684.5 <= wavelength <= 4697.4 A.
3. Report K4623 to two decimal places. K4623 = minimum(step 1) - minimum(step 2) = 0.25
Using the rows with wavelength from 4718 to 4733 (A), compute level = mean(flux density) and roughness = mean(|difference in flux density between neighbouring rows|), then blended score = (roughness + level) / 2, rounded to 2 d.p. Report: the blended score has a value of 1.76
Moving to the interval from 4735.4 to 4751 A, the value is 1.71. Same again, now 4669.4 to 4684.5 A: 1.78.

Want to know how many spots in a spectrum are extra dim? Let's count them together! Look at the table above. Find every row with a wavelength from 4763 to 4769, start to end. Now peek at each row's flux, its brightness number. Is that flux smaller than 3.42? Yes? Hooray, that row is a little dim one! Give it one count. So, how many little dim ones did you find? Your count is 0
